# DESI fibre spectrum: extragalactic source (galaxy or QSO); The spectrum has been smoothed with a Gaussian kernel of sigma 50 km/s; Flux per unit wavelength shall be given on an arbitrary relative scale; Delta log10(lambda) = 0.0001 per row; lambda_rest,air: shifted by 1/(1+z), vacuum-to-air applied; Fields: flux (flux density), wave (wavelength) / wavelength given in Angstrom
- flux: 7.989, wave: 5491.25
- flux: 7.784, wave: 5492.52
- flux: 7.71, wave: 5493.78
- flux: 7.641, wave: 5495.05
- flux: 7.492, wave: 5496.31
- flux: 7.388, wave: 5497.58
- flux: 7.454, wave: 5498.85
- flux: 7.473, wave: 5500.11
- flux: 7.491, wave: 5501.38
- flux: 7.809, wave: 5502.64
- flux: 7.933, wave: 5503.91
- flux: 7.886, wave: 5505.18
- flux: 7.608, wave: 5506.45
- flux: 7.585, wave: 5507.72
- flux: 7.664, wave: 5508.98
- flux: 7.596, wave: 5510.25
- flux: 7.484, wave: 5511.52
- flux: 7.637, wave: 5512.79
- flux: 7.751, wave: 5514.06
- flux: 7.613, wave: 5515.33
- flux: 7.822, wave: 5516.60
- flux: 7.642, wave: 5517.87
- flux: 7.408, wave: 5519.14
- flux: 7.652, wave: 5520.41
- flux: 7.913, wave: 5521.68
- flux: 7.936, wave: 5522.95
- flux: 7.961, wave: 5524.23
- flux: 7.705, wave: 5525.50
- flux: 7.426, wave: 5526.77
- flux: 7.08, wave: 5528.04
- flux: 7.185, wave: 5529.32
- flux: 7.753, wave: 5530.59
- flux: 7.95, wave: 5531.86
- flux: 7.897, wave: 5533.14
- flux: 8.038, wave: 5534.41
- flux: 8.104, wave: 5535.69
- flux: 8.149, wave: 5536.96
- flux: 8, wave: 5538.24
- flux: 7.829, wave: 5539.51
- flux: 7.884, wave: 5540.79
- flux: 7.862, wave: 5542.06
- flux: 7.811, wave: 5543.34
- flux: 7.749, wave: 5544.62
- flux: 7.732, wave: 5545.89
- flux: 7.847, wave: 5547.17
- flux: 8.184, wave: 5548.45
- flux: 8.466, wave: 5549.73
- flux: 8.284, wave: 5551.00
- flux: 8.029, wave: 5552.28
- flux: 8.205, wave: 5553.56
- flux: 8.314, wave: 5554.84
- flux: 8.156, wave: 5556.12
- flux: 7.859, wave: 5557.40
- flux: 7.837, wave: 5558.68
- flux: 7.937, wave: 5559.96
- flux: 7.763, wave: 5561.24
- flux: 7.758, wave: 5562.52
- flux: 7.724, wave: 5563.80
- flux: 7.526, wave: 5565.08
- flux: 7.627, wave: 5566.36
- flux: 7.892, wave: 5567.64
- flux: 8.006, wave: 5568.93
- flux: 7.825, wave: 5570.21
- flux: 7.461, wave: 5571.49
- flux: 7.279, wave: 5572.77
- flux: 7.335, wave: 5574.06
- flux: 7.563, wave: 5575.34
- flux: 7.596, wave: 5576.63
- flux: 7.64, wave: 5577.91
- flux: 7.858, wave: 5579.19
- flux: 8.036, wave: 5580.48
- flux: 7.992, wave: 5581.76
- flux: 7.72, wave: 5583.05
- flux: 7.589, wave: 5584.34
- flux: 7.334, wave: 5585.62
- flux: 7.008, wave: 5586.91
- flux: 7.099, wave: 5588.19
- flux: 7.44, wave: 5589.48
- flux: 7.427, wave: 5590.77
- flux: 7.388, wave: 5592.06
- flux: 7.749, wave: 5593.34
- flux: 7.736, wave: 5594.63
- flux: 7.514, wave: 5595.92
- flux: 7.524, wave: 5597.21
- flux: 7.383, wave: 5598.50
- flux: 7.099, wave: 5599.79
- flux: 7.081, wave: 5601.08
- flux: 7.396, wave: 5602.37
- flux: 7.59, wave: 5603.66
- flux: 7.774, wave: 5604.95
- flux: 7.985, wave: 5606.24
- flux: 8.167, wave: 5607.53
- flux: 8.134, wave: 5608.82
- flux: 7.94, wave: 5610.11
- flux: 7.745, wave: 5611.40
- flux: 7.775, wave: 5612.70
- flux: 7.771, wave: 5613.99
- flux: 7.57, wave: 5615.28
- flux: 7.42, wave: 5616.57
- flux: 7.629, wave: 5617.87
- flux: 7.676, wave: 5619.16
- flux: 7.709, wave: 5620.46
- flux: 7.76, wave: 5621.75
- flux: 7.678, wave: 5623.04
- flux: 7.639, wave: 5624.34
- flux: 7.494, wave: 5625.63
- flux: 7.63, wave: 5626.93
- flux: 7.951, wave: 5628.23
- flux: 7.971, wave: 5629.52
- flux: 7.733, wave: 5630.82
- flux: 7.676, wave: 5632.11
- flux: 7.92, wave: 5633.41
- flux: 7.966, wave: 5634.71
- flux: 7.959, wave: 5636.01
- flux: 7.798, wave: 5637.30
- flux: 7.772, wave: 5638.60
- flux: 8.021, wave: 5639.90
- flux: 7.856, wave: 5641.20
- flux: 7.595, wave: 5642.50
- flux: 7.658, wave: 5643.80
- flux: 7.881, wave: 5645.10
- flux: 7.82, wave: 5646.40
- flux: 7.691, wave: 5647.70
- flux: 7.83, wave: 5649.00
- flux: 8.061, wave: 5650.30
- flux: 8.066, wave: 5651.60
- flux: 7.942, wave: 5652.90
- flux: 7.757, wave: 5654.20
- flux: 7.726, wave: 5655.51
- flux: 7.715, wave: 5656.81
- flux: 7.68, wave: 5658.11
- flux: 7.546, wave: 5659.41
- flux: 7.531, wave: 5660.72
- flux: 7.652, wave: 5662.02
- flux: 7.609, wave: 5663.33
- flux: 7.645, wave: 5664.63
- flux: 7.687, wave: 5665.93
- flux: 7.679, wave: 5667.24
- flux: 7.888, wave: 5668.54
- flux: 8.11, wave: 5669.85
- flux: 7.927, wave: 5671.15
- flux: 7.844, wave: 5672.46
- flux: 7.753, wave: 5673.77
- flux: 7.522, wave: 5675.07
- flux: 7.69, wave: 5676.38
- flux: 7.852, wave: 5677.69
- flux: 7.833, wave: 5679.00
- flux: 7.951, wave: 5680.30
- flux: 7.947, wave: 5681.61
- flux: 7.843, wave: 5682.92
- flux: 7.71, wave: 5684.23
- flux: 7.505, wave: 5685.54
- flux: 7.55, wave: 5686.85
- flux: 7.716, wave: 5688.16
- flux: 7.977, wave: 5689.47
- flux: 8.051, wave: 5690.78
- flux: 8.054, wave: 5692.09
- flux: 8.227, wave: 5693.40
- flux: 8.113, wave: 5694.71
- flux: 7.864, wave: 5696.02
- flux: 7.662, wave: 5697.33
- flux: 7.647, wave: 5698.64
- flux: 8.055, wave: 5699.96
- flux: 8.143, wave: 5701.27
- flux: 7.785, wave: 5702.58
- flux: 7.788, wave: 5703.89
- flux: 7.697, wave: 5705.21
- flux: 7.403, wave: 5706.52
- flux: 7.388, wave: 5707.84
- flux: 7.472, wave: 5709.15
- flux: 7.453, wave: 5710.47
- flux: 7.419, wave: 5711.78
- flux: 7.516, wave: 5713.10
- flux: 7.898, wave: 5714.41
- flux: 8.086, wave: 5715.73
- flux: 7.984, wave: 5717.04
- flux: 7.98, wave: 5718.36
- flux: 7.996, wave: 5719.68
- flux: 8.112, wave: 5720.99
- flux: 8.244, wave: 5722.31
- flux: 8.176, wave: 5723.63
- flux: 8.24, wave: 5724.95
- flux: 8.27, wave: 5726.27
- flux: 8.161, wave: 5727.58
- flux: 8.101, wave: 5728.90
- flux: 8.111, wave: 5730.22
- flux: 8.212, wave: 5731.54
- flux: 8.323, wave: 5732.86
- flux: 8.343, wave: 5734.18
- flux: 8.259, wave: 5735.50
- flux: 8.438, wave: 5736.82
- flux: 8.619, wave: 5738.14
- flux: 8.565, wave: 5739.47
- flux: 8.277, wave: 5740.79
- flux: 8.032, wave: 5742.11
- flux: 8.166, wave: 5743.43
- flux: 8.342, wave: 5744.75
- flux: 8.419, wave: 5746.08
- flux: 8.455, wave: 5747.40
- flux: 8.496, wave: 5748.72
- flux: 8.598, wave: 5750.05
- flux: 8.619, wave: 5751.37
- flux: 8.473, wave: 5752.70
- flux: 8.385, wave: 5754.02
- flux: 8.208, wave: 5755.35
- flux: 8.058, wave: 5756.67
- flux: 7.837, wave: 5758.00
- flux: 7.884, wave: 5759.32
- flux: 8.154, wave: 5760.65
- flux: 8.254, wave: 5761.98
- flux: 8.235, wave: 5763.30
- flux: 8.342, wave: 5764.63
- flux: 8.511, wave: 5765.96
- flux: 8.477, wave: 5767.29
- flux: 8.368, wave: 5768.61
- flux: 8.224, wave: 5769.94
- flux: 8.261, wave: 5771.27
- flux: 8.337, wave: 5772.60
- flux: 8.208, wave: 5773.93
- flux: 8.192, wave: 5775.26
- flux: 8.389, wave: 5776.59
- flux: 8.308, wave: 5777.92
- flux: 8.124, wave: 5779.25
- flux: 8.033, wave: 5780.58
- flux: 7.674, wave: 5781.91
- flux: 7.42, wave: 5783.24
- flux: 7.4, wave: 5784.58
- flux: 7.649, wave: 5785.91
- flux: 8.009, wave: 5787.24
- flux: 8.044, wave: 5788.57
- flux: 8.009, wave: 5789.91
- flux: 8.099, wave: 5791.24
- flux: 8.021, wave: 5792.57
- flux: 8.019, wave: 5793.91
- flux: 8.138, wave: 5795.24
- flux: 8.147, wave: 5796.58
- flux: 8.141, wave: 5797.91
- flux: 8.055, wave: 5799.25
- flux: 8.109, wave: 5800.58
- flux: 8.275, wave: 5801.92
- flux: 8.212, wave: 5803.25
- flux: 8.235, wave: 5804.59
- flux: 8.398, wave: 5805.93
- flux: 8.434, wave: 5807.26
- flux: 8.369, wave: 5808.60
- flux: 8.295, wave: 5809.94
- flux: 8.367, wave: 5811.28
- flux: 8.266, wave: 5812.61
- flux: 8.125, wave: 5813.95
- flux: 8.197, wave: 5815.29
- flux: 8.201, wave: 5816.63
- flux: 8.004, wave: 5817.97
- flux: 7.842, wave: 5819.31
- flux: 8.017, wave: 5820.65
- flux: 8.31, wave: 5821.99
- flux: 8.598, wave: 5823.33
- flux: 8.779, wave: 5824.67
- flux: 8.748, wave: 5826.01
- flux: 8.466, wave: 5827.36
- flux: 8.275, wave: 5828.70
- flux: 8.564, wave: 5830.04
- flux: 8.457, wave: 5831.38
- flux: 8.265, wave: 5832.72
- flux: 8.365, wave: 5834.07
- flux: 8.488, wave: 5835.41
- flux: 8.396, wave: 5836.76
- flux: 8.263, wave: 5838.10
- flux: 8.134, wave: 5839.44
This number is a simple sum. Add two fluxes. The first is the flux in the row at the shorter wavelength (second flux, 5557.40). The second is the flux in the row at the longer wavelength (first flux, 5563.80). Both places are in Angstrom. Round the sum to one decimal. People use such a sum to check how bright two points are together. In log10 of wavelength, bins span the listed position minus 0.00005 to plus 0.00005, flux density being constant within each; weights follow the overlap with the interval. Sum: 15.6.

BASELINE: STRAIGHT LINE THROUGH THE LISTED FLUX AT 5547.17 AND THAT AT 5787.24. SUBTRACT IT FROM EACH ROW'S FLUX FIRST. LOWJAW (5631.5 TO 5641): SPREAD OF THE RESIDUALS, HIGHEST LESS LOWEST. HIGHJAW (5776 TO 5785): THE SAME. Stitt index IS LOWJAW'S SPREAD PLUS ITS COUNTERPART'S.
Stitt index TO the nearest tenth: 1.3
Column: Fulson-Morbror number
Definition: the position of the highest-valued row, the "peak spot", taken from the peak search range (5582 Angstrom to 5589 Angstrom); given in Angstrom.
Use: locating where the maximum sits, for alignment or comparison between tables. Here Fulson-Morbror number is 5583.05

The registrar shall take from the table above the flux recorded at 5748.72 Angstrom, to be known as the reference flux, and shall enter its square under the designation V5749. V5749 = 72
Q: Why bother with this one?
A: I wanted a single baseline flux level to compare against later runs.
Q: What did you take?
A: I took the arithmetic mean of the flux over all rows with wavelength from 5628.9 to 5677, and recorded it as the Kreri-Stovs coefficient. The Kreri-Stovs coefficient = 7.79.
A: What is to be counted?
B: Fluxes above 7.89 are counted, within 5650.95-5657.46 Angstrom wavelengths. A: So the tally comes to 2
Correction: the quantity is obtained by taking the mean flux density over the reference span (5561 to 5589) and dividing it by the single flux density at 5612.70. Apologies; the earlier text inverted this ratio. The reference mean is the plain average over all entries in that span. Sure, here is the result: 0.980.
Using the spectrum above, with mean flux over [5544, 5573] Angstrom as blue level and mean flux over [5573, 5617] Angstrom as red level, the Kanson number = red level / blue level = 0.96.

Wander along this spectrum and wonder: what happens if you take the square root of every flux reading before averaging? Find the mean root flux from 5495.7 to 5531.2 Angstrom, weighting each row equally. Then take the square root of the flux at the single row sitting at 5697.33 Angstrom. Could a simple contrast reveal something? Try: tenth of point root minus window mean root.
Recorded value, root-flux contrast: -2.483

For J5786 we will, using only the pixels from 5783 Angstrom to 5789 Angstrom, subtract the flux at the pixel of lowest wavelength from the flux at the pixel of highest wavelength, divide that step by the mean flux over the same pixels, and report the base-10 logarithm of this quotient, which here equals -1.09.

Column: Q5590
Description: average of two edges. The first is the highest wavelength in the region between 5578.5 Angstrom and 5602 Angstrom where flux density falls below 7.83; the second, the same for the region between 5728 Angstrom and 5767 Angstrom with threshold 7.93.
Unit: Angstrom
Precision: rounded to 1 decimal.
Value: 5680.2 Angstrom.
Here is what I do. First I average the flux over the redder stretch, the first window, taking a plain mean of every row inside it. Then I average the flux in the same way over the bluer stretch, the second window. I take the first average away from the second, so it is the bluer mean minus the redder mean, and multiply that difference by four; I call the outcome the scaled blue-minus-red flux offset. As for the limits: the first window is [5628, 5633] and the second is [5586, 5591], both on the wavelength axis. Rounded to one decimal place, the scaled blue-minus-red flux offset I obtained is -2.4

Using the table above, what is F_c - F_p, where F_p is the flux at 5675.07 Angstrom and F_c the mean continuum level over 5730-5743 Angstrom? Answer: 0.8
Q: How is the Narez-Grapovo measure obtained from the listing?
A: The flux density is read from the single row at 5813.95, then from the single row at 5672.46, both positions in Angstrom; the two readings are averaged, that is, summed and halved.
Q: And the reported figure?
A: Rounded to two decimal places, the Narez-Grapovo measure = 7.98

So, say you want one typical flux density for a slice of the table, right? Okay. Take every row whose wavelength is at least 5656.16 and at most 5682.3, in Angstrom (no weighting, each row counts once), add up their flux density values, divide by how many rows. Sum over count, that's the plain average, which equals 7.75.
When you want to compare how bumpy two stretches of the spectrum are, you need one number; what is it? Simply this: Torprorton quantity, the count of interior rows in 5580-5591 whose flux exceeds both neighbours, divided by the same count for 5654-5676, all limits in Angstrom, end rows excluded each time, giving 0.3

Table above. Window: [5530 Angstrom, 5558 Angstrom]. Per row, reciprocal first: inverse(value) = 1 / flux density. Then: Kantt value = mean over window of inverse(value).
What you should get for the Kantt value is 0.125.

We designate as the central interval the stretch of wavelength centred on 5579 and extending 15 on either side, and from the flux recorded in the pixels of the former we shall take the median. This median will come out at 7.6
